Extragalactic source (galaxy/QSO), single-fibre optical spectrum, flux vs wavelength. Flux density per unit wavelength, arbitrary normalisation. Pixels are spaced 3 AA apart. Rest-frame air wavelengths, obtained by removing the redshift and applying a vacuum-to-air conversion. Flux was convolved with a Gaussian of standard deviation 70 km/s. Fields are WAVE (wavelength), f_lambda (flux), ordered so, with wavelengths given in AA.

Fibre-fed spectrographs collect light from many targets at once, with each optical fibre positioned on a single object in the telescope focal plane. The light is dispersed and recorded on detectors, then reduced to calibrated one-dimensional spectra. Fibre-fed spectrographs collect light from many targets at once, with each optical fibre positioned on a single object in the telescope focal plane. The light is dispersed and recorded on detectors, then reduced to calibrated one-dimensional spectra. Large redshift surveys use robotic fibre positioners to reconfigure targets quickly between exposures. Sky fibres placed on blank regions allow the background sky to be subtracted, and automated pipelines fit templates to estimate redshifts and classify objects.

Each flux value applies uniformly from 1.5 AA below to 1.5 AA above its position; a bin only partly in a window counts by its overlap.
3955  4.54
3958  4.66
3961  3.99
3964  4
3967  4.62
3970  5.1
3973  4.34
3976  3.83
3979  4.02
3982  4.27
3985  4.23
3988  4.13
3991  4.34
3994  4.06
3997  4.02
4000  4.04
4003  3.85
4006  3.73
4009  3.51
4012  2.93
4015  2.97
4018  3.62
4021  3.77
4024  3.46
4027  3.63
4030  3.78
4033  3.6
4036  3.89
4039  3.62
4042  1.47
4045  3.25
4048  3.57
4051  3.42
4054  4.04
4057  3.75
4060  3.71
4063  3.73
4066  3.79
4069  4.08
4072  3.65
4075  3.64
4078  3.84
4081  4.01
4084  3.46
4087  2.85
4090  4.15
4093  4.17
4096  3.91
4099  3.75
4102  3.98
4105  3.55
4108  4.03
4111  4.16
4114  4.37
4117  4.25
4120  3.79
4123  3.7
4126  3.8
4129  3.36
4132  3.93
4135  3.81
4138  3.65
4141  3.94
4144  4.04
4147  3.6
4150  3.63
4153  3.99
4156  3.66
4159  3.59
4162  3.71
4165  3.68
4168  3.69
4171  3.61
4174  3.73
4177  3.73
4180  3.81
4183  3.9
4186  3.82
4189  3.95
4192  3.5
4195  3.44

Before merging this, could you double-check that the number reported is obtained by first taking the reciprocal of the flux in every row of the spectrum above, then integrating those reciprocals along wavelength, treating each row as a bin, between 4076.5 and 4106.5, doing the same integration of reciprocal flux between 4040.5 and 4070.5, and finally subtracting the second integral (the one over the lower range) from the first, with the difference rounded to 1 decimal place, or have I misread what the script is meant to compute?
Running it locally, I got -1.3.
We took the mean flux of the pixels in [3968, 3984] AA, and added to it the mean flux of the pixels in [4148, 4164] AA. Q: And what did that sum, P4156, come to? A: 8.03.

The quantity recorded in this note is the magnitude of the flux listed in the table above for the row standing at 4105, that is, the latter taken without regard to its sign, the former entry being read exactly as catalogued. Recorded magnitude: 3.55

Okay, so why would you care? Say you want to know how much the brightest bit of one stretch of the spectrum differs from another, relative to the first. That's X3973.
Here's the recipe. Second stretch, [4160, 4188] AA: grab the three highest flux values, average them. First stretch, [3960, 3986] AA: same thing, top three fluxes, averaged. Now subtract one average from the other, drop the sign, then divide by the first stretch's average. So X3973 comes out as 0.18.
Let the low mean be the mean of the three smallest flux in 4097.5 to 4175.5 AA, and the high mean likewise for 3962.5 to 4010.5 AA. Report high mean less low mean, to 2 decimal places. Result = 0.19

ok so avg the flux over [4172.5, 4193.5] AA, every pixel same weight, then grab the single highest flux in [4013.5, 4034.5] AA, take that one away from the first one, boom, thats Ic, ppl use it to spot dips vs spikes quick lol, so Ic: 0.0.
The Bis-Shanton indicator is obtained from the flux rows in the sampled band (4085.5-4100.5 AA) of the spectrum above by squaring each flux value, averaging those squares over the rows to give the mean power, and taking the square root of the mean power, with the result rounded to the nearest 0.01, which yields 3.80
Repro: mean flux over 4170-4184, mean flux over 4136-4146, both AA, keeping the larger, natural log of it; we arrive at 1.35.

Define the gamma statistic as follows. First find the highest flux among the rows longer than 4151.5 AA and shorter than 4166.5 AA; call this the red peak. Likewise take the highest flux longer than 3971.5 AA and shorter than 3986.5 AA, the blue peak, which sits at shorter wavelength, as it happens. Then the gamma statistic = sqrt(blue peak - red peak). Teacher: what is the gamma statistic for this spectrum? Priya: 0.59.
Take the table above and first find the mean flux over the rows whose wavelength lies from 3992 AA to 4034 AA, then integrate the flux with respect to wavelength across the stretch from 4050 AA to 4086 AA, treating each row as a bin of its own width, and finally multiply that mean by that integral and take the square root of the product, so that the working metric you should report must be 22.2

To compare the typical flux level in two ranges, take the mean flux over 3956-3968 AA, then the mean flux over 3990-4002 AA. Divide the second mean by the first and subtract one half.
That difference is 0.45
